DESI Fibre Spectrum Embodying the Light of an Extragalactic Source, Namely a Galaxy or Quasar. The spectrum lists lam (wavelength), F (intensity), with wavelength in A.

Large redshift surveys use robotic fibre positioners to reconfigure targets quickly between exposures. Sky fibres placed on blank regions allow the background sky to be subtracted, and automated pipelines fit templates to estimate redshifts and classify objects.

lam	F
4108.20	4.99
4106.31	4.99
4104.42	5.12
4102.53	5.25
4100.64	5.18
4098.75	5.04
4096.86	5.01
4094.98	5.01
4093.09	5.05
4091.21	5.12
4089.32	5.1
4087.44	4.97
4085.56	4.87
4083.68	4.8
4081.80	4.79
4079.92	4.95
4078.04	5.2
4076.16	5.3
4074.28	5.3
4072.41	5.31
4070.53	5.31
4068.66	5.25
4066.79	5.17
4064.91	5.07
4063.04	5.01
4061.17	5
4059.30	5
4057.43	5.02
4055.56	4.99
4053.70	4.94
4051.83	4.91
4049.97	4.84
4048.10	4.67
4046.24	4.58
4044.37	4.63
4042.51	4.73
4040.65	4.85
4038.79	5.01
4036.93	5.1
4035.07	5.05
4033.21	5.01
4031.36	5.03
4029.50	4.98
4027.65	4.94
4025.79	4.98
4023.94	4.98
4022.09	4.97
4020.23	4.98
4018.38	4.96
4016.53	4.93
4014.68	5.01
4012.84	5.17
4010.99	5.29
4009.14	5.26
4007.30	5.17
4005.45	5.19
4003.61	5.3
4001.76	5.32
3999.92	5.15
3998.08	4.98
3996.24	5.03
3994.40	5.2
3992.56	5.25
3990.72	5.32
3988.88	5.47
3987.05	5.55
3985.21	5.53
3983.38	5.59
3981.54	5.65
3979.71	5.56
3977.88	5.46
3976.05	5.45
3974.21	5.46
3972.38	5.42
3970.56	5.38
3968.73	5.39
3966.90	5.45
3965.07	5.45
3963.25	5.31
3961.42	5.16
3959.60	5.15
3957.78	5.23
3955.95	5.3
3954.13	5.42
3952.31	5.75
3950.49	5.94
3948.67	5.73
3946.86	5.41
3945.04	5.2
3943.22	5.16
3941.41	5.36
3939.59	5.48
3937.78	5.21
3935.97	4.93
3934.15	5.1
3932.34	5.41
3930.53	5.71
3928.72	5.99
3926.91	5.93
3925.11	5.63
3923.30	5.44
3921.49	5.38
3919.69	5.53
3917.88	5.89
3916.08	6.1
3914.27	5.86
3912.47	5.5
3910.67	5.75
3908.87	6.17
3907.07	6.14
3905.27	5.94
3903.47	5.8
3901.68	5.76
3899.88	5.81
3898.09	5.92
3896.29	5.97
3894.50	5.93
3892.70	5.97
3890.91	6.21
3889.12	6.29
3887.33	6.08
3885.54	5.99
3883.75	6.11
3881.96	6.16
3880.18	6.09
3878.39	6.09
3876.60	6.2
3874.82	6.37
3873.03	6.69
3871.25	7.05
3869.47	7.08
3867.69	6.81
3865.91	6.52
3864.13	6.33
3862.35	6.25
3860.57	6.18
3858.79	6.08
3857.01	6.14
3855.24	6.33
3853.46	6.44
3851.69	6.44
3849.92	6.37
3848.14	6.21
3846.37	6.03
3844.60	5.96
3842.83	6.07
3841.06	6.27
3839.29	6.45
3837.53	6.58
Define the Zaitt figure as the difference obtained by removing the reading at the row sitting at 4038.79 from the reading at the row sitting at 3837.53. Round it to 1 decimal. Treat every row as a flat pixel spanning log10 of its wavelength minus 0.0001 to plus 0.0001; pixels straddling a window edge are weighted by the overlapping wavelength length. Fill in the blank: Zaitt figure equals 1.6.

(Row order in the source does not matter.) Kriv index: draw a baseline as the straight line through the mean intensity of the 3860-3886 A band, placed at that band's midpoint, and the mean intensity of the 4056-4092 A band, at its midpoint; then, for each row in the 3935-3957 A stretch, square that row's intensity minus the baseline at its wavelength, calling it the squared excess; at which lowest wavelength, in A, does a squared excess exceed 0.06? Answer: 3935.97 A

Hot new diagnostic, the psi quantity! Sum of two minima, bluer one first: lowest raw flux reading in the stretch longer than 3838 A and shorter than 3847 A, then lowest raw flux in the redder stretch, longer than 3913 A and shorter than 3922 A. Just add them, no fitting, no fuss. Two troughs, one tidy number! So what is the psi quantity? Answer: 11.3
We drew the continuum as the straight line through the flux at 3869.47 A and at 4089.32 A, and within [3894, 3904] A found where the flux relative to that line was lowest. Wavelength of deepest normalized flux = 3901.68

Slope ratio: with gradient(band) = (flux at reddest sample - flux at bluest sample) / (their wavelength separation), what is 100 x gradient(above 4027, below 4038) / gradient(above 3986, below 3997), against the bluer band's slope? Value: -30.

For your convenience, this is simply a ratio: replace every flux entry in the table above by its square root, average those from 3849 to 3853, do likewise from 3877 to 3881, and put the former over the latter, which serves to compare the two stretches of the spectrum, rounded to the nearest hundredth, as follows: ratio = 1.03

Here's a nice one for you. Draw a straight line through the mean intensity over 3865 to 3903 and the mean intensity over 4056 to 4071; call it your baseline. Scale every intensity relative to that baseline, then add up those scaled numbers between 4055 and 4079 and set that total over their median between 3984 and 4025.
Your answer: 14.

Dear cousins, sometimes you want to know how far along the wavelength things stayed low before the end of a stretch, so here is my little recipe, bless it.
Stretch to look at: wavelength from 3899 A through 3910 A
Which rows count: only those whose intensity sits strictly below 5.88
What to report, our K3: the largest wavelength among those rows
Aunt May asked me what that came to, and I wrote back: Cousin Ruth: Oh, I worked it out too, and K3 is 3903.47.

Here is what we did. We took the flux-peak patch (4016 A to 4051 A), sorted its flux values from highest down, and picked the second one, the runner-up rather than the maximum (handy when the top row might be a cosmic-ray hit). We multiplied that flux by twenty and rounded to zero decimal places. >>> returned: 101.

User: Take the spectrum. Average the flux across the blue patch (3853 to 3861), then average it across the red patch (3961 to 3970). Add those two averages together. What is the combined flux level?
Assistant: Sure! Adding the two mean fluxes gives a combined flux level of 11.6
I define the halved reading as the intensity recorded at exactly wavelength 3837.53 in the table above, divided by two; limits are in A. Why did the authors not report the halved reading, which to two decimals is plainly 3.29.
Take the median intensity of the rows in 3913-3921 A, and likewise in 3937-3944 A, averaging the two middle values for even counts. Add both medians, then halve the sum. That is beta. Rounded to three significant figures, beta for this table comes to 5.58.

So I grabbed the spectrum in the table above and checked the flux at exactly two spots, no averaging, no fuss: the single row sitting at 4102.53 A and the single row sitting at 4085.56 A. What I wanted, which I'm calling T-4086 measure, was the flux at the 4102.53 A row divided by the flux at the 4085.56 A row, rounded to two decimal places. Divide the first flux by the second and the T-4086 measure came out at 1.08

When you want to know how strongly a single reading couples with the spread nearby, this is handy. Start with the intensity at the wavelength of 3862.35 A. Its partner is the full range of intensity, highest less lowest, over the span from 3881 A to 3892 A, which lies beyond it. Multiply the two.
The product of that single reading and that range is 1.9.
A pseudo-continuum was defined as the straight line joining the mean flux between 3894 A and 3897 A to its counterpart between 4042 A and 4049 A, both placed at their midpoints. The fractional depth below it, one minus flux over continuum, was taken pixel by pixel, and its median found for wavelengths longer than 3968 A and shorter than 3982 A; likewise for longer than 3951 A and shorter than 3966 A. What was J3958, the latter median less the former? 0.054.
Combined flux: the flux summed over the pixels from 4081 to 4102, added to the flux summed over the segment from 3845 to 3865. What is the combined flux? 124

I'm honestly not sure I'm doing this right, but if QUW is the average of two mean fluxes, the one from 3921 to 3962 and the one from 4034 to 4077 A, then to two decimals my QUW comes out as 5.22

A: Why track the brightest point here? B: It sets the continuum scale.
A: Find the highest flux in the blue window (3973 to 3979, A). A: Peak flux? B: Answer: 5.46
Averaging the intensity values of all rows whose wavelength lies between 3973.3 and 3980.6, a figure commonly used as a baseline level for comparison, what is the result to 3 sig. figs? 5.48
